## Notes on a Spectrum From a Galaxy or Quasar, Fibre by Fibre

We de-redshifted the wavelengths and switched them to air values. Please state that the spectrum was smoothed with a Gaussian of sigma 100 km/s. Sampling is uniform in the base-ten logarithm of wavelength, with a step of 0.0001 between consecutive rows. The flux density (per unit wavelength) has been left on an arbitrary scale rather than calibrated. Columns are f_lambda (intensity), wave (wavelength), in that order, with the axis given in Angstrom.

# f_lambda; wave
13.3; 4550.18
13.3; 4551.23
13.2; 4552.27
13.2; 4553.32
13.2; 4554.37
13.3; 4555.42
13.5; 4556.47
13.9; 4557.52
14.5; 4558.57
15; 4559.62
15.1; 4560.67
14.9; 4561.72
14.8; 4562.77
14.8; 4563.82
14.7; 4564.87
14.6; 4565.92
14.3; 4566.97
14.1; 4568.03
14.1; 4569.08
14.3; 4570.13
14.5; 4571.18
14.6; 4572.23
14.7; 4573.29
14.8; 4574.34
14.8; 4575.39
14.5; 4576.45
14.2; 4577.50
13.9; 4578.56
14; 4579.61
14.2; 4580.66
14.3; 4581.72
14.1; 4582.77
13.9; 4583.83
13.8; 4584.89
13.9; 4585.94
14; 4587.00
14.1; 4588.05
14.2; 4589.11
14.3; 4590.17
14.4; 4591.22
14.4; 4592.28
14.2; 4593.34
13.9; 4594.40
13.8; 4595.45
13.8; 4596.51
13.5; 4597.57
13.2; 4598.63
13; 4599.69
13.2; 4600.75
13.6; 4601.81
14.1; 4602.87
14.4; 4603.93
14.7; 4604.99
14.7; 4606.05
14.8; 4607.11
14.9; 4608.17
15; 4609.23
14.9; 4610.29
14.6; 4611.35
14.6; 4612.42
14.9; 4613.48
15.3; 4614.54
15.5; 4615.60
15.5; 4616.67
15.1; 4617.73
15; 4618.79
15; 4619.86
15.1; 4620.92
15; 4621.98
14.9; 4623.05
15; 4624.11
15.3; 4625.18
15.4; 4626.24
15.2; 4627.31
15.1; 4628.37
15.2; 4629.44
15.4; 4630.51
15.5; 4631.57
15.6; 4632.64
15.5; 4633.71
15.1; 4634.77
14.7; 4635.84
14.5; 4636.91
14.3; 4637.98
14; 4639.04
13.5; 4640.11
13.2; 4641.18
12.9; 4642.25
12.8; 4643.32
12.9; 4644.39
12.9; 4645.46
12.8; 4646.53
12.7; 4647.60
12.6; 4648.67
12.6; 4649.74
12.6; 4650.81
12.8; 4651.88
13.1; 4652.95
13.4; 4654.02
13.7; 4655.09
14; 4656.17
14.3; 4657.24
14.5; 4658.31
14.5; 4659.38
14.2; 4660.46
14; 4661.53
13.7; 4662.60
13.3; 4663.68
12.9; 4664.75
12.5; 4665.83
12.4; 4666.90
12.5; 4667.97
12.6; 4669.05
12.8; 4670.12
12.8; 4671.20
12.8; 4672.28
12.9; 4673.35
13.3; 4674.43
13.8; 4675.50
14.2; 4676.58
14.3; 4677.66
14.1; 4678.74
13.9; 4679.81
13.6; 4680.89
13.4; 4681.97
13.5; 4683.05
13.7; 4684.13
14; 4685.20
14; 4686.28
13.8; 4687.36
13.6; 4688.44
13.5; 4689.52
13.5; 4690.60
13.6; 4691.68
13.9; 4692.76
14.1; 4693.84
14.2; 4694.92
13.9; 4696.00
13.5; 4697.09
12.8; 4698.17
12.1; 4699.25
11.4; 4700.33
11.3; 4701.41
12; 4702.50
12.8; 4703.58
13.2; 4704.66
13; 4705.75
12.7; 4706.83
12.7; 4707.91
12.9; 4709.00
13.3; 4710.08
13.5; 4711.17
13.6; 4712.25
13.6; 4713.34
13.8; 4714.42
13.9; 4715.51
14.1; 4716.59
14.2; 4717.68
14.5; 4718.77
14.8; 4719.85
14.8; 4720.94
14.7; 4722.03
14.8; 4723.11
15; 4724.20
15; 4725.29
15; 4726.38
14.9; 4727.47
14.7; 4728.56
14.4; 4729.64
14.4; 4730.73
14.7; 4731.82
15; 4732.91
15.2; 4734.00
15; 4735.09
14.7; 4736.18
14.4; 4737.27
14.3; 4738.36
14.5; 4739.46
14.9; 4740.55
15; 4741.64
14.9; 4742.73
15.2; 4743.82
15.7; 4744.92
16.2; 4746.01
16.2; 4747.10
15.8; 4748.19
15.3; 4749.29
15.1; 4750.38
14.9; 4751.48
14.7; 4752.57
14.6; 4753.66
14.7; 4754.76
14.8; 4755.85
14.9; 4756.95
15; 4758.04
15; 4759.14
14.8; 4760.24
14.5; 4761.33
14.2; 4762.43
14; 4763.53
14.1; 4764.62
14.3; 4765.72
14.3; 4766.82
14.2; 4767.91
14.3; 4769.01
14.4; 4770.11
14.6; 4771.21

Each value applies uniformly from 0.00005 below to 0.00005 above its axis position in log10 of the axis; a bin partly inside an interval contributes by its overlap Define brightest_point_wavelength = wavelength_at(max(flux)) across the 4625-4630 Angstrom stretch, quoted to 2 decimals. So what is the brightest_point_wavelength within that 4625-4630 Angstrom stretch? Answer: 4626.24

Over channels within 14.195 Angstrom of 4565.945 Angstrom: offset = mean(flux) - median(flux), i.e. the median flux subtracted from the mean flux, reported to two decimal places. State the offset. -0.22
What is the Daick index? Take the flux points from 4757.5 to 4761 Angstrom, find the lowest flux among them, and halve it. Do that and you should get 7.4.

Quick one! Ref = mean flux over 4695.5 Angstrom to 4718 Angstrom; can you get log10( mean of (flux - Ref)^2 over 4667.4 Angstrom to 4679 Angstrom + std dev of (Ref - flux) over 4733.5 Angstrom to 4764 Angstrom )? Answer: 0.0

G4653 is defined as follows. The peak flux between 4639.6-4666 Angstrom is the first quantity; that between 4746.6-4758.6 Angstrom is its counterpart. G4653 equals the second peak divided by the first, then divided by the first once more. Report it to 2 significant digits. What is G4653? 0.077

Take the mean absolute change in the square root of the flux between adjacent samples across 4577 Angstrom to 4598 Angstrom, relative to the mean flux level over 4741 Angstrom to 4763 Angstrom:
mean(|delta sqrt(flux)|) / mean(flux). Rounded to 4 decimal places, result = 0.0013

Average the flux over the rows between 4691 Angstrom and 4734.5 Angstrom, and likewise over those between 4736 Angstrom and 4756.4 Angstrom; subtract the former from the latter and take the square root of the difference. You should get 1.12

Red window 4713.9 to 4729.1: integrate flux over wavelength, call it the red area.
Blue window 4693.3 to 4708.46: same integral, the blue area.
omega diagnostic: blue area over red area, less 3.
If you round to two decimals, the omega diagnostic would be -2.12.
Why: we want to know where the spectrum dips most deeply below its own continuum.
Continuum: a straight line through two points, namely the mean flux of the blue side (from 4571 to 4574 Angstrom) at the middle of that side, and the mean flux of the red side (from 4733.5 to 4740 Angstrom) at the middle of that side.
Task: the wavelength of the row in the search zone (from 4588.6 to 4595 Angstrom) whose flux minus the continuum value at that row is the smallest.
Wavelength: 4594.40 Angstrom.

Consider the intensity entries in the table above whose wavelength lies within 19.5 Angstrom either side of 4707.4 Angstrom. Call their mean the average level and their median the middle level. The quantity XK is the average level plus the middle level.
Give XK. 27.2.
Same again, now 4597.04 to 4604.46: 27.1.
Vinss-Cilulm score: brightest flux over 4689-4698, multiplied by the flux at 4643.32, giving 182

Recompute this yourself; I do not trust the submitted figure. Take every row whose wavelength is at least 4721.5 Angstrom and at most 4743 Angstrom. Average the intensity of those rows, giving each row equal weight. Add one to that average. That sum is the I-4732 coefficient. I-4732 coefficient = 15.8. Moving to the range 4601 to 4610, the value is 15.5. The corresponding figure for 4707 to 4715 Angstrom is 14.3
